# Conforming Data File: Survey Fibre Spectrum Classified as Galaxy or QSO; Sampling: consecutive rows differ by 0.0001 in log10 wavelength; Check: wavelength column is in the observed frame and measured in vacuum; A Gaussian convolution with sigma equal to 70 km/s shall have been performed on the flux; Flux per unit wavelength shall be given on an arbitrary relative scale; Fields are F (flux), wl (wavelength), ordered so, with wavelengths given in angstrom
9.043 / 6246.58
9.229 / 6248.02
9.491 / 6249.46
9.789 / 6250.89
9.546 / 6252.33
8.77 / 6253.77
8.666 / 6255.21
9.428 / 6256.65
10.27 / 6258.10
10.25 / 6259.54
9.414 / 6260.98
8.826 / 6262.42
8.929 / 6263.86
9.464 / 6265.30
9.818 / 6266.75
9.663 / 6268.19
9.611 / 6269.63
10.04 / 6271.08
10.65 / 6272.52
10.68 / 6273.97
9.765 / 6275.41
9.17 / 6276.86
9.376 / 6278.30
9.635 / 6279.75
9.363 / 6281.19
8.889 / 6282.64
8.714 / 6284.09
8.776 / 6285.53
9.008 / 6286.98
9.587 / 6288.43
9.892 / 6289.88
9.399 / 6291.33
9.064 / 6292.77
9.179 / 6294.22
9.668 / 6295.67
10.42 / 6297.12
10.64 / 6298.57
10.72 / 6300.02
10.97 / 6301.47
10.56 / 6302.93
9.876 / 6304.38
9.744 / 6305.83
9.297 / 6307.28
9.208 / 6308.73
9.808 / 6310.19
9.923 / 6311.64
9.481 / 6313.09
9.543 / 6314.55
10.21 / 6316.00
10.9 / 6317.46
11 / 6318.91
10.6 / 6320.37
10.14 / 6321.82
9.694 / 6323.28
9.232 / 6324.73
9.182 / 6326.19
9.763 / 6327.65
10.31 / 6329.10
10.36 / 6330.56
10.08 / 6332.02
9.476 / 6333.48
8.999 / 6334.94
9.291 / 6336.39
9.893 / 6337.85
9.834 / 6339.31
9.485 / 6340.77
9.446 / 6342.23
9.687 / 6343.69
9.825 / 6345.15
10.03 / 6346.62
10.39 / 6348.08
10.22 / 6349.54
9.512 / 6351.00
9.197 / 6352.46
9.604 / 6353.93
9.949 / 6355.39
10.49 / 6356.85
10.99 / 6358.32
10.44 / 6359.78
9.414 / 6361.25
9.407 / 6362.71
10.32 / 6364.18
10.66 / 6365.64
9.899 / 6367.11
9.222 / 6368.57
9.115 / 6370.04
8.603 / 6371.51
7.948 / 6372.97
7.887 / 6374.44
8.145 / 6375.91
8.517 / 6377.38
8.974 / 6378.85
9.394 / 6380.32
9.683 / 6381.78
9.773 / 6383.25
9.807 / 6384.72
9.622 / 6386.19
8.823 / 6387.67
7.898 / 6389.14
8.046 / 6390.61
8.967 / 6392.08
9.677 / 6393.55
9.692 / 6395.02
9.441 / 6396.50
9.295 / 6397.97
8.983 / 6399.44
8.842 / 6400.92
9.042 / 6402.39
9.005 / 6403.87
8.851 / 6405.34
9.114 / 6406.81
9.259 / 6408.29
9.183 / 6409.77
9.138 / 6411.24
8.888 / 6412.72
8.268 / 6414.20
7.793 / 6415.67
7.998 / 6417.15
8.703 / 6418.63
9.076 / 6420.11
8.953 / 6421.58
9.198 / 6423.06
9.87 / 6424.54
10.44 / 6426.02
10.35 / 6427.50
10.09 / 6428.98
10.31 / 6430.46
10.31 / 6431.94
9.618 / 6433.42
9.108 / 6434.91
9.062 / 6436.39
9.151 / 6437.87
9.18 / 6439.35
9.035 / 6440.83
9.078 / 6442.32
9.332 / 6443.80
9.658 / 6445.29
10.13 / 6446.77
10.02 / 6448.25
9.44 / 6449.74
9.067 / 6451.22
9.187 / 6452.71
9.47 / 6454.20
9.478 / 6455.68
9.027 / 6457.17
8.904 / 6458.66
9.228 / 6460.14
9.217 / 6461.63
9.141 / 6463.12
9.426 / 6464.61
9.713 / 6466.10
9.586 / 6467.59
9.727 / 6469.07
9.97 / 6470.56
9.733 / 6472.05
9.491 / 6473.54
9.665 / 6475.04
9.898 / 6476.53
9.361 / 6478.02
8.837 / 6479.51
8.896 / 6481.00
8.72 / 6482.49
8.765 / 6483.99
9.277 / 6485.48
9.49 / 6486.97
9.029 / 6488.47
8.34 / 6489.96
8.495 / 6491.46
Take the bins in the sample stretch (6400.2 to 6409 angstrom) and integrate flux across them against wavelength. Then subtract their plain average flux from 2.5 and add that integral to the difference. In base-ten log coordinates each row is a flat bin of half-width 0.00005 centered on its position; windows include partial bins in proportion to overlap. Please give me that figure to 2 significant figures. 73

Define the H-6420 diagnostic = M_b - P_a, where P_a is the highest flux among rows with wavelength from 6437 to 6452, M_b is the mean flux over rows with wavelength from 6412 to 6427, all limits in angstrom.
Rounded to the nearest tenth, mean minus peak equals -1.2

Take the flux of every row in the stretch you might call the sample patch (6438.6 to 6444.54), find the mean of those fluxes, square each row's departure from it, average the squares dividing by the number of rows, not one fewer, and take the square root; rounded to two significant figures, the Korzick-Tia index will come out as 0.11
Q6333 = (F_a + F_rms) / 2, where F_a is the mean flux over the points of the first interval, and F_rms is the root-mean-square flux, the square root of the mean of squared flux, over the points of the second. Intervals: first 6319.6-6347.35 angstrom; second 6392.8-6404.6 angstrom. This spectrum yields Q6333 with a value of 9.50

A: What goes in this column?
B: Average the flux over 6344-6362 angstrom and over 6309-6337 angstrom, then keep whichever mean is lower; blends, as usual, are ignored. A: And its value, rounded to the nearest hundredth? 9.89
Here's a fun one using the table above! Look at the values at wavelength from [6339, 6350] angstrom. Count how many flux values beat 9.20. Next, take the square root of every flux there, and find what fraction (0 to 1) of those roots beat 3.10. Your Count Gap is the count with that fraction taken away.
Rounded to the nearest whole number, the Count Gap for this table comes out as 7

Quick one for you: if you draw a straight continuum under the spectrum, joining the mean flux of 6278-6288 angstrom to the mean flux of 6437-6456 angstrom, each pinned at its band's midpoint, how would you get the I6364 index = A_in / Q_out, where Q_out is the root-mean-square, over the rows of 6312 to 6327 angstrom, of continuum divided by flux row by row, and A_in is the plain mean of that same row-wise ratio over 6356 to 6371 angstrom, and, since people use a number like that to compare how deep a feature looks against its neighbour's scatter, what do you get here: 1.01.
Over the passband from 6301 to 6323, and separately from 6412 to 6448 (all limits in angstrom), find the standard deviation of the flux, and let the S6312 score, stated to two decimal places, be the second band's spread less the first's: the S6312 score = 0.13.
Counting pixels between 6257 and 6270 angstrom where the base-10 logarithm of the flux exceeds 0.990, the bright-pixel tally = 3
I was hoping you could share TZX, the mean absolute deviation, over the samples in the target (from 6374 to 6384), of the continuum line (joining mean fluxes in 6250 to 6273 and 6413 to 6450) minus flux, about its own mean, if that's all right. 0.63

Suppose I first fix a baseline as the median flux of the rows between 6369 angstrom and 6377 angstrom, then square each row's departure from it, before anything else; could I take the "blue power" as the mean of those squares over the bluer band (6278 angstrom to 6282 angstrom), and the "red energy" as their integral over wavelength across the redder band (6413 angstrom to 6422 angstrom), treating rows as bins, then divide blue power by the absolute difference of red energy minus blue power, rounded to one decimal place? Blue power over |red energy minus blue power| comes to 1.4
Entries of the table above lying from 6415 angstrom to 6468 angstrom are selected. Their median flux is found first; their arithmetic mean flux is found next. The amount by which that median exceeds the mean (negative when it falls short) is -0.148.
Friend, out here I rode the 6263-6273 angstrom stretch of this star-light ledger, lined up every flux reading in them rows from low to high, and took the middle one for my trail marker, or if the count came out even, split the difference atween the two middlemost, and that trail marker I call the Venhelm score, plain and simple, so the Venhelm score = 9.66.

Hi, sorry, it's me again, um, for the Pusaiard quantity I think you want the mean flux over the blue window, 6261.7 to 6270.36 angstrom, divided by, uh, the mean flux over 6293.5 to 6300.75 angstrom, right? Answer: 0.93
